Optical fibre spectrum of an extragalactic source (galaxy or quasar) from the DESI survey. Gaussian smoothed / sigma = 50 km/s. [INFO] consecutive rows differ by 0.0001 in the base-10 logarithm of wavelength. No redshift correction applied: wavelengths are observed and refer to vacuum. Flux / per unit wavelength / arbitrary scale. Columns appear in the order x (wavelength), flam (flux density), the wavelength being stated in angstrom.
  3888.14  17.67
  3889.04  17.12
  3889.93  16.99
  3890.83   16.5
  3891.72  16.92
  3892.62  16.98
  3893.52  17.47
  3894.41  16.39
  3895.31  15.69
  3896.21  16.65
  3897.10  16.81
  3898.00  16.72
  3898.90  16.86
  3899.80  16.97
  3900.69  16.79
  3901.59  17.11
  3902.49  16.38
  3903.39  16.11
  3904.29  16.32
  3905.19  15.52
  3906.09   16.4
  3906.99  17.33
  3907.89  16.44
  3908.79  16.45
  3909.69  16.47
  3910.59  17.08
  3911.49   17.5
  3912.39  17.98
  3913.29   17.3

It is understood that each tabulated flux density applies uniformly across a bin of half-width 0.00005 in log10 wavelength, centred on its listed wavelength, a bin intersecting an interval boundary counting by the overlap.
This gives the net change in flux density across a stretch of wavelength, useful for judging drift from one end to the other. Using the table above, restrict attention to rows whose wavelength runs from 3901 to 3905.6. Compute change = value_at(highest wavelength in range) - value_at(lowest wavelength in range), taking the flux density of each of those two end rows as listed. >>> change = -1.59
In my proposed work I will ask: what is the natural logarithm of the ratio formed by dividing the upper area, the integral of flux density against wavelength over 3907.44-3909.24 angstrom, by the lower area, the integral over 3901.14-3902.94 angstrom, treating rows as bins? -0.016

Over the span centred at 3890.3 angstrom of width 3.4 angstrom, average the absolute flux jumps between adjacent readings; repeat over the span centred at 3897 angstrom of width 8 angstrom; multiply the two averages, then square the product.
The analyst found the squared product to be 0.022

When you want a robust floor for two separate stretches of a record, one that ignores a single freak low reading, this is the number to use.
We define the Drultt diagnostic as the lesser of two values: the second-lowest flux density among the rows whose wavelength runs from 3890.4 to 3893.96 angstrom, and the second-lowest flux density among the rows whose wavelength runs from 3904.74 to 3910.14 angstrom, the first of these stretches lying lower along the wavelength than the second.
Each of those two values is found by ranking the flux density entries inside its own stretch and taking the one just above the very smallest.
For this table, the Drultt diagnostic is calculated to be 16.4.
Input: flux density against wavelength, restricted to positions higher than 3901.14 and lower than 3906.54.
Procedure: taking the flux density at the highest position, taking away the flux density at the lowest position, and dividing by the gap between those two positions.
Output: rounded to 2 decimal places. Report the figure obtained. -0.16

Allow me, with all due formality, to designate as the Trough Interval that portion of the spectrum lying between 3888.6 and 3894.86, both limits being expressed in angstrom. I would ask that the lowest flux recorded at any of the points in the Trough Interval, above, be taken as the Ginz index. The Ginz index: 16.39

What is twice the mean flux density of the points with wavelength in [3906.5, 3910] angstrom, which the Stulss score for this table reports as 33.3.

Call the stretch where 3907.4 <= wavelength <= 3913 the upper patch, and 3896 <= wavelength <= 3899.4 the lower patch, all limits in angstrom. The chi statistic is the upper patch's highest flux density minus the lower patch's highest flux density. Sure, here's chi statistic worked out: 1.1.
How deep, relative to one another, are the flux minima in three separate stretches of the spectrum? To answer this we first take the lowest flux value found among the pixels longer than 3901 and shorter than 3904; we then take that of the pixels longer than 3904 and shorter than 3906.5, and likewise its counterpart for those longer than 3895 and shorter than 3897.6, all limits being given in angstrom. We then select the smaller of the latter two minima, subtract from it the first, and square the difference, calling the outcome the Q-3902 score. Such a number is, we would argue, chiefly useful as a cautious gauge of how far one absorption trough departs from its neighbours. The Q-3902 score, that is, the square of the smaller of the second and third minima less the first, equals 0.35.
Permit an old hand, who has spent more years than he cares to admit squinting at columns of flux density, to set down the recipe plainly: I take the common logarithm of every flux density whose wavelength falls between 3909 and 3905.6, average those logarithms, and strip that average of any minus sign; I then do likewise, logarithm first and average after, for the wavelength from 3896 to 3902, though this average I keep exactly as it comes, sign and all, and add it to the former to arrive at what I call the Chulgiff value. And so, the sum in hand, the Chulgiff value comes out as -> 2.45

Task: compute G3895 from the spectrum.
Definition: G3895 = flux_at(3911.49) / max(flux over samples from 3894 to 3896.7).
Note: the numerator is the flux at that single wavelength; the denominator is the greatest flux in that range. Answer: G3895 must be 1.05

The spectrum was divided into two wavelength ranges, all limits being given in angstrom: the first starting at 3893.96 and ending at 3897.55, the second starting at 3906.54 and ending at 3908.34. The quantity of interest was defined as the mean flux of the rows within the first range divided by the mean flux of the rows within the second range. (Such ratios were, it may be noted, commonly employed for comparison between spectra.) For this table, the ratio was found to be 0.97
